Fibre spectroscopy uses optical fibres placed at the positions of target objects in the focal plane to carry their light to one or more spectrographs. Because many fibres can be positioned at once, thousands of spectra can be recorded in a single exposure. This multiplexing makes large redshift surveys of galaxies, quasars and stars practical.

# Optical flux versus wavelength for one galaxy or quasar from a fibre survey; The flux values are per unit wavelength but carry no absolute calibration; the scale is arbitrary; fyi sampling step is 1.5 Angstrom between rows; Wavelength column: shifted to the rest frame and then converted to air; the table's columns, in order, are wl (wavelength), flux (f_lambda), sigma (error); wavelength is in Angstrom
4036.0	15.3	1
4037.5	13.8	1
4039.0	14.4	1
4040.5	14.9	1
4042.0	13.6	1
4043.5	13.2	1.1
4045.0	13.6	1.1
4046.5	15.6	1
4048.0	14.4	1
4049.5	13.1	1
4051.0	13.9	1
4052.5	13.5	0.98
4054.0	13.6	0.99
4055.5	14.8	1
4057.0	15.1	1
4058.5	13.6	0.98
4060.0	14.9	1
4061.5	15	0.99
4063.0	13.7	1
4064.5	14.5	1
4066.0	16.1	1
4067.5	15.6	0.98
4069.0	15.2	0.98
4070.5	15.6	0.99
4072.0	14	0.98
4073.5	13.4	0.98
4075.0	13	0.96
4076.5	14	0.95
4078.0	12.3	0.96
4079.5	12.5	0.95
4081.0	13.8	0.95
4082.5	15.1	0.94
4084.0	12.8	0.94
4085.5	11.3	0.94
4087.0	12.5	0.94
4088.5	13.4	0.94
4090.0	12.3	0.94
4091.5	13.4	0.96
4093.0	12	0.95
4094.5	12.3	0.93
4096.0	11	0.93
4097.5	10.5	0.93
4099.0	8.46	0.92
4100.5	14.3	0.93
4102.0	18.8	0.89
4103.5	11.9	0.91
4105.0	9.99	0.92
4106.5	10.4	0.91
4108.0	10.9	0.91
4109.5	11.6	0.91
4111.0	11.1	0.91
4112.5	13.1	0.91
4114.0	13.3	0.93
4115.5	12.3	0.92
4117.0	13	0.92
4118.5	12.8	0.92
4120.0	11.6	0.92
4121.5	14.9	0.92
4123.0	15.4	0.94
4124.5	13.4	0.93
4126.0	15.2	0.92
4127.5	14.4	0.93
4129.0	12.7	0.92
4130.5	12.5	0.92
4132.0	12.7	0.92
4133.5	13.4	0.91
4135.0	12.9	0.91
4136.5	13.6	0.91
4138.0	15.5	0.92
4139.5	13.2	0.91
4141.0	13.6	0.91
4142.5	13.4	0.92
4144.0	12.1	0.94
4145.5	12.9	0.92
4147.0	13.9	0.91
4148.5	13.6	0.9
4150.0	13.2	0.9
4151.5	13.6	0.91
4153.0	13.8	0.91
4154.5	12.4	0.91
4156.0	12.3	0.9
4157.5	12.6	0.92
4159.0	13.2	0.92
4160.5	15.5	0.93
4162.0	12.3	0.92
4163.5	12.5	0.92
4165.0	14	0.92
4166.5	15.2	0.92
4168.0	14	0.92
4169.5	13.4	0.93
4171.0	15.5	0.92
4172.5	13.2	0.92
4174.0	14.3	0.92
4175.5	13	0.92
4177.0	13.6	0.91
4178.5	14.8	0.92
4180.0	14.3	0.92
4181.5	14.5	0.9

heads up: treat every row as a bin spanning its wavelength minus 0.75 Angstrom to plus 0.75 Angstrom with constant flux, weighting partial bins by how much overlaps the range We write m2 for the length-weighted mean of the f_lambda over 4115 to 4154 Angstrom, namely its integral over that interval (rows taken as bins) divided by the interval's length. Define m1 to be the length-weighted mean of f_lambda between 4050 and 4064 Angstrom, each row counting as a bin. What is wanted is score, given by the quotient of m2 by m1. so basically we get 0.95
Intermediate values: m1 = 14.2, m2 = 13.4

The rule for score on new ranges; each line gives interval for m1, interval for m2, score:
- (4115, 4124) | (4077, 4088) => 0.97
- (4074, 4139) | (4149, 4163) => 1.03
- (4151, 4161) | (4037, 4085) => 1.06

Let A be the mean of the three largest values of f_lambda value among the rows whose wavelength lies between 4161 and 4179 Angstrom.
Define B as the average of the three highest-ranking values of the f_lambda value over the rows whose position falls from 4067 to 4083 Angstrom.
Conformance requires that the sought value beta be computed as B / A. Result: 1.02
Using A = 15.2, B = 15.5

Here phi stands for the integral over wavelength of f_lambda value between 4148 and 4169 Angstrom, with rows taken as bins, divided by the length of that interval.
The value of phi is 13.44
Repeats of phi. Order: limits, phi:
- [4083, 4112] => 12.09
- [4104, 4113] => 11.15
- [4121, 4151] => 13.61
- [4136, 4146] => 13.48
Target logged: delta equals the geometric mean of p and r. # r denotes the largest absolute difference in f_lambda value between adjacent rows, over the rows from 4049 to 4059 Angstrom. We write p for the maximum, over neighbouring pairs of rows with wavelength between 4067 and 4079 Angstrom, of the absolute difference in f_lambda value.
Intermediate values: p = 1.7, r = 1.50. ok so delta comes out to 1.60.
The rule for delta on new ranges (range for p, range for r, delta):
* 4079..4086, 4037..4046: 1.73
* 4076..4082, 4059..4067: 1.65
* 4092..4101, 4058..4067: 3.06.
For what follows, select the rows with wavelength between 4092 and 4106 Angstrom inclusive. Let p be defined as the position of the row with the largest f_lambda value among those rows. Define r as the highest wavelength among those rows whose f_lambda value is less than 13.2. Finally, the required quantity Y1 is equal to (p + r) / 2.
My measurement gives 4103.5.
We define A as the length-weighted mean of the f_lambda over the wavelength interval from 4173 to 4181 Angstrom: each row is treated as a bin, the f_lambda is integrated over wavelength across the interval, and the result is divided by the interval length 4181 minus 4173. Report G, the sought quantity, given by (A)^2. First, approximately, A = 14.0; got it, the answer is 196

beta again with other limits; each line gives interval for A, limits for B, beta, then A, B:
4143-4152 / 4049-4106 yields 1.23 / 13.7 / 16.8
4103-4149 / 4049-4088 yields 1.03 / 15.4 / 15.8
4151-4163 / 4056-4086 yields 1.10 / 14.3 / 15.8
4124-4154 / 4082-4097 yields 0.93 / 15.0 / 14.0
